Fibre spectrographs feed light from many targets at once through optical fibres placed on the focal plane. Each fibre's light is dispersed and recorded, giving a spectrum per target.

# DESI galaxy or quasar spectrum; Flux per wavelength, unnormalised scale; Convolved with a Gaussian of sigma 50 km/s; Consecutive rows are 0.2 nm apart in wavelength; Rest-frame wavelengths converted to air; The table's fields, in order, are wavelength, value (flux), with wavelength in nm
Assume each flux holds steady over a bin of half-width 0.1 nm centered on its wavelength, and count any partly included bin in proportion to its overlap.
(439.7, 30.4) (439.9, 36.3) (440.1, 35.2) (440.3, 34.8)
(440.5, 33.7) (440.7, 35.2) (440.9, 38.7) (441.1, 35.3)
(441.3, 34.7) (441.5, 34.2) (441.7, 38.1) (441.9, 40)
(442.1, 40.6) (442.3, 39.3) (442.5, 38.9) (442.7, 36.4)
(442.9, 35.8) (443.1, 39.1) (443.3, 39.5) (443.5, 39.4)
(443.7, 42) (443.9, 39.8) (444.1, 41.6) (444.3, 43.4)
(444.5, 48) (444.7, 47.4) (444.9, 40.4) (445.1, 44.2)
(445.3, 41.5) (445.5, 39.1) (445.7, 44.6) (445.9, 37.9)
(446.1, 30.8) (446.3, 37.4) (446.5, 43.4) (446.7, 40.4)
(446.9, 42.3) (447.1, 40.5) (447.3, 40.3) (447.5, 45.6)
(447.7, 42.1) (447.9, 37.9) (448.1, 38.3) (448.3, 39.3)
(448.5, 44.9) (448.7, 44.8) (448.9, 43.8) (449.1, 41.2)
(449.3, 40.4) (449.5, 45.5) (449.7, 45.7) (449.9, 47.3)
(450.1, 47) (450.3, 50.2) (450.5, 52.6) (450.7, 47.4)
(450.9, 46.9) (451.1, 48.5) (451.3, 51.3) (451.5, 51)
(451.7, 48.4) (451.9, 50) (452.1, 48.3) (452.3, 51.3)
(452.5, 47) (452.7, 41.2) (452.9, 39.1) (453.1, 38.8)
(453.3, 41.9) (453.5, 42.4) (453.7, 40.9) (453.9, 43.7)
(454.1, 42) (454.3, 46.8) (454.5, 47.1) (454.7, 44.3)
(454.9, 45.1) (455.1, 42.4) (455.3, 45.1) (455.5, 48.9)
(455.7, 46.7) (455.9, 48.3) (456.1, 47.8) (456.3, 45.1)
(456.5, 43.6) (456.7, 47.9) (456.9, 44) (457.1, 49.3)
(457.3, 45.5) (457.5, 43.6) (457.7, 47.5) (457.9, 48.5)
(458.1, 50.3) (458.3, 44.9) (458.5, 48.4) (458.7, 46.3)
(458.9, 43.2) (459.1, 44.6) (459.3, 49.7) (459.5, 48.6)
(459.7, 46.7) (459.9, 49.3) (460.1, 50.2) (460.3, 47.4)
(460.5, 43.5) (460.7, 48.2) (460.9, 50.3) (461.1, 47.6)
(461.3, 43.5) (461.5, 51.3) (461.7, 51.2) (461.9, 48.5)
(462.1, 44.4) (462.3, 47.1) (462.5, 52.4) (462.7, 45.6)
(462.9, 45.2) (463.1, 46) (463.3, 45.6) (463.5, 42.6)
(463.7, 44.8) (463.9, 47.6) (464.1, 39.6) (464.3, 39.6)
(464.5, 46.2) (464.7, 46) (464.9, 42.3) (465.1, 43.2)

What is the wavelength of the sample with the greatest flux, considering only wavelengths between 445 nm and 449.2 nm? 447.5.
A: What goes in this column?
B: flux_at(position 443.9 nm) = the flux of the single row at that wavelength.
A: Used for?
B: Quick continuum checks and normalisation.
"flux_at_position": 39.8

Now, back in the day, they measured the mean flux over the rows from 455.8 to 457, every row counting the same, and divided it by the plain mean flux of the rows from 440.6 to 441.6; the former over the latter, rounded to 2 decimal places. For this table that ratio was 1.29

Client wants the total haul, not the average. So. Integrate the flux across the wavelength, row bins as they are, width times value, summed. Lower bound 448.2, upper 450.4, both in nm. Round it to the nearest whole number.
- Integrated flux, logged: 98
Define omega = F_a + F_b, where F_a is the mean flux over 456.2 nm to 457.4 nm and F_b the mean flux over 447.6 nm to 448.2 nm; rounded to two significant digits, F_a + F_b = 85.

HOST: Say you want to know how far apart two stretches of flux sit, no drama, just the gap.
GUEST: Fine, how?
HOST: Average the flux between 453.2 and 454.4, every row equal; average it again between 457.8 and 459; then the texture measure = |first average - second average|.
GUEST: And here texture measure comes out 4.0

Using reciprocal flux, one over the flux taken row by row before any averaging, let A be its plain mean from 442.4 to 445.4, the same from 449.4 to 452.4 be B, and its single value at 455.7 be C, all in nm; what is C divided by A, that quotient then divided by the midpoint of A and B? 39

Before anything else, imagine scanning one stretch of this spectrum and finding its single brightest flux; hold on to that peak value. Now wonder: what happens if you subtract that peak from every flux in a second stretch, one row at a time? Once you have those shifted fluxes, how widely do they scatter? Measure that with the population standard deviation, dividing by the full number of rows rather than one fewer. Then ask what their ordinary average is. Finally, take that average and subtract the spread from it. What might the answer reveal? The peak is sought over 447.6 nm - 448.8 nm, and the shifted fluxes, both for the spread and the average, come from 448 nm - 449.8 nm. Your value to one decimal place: -4.9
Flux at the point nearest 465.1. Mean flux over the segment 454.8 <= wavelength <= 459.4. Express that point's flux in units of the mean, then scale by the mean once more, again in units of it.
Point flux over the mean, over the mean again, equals 0.0201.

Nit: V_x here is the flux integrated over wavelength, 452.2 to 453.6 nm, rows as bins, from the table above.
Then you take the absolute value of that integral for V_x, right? 60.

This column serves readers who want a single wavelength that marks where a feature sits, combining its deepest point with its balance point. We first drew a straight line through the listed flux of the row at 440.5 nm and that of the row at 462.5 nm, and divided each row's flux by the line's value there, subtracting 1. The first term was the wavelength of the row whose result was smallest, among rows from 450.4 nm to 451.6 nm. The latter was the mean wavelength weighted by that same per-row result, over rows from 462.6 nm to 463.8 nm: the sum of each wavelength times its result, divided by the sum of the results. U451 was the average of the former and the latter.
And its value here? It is 457.07 nm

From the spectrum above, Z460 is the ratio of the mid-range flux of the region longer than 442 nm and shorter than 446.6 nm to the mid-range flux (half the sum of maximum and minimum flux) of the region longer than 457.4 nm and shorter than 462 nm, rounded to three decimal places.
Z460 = 0.834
